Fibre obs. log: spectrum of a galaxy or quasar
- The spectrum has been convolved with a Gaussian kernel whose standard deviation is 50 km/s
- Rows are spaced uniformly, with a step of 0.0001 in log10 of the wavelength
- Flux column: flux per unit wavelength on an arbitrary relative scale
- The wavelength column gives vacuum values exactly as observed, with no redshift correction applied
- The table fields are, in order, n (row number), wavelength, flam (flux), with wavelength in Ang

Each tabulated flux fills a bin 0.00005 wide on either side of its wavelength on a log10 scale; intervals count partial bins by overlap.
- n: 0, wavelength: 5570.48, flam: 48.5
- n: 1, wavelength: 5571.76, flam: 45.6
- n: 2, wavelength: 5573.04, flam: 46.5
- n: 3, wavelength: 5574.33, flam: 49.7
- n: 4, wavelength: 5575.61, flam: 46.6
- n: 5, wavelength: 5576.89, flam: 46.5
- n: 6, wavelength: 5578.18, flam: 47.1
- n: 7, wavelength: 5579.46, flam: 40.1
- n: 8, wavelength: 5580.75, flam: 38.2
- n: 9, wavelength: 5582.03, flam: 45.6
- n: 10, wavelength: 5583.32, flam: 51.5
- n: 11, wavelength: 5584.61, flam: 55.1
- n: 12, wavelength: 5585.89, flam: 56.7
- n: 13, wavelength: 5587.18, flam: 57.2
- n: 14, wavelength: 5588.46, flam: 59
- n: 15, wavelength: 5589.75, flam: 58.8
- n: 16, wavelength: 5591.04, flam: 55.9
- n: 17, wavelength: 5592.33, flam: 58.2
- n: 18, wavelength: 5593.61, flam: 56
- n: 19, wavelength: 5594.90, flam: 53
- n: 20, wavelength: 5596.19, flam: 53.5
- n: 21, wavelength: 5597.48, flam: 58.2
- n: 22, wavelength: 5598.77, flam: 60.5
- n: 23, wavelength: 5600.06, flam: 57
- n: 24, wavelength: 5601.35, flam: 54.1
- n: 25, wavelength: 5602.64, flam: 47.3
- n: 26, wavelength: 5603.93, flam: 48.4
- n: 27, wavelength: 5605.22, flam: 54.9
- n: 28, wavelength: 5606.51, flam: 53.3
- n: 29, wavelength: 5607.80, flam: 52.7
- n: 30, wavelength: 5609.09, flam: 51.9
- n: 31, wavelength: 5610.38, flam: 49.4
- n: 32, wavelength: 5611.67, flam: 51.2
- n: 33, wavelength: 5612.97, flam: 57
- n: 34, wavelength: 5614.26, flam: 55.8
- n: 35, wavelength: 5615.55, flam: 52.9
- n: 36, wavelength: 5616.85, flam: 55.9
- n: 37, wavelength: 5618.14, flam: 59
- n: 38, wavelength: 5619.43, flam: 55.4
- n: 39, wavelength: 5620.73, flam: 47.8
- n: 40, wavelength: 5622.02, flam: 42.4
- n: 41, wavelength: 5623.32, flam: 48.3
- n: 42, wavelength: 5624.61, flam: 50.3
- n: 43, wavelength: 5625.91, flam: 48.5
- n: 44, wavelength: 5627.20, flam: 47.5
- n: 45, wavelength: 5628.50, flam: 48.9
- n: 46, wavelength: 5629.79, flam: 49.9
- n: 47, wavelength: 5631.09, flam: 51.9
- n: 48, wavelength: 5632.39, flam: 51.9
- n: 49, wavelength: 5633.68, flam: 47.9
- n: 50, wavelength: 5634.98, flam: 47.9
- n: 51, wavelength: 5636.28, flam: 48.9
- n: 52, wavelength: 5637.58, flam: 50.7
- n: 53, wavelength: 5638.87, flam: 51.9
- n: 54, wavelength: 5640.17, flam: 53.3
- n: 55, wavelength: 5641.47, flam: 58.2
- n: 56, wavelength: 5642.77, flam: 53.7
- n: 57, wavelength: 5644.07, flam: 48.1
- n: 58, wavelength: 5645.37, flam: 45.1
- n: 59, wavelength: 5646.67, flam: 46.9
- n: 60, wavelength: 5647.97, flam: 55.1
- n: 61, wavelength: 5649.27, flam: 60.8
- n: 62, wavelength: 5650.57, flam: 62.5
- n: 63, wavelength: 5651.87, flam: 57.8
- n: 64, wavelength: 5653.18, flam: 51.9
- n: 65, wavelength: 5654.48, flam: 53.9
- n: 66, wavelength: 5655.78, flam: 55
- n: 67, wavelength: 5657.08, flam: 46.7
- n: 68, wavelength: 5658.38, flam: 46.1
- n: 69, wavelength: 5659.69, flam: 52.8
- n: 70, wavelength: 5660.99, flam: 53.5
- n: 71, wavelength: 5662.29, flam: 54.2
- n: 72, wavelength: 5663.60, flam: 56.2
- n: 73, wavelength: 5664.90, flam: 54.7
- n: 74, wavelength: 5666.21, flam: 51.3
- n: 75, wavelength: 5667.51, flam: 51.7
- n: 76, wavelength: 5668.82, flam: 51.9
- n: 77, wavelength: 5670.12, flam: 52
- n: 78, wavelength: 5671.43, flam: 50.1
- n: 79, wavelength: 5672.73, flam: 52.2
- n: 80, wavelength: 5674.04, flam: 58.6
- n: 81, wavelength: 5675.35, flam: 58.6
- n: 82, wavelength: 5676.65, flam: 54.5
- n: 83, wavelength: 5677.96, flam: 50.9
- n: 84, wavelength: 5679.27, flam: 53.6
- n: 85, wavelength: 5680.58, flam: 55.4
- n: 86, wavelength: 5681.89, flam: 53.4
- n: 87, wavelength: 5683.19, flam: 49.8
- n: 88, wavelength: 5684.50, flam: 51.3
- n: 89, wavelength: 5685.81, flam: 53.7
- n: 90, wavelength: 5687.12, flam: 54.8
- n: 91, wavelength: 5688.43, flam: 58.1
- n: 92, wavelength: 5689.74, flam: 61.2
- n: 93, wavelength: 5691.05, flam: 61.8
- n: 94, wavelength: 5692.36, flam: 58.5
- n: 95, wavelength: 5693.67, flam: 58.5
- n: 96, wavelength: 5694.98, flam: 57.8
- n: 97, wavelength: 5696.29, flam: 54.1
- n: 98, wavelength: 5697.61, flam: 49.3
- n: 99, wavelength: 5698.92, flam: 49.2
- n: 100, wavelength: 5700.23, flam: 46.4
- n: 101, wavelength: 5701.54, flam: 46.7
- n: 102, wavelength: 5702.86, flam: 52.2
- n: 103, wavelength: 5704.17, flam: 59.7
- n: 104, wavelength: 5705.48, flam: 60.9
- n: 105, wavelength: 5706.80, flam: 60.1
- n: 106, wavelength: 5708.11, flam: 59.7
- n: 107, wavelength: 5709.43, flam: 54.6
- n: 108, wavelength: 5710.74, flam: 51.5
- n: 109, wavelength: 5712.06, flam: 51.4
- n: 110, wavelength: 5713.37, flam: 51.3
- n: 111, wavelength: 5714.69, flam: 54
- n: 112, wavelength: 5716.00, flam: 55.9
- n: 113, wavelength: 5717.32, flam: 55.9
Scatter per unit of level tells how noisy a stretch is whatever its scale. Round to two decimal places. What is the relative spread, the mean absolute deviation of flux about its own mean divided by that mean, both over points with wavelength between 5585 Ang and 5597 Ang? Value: 0.03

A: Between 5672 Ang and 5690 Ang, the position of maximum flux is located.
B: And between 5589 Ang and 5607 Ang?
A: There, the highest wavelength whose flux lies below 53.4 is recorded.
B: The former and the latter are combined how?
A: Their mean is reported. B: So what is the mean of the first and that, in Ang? 5648.1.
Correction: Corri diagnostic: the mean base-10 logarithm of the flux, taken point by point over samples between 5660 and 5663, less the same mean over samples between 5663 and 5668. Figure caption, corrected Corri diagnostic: 0.00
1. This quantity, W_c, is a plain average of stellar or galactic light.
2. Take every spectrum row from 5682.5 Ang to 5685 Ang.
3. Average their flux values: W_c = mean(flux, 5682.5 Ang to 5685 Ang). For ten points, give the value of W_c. 51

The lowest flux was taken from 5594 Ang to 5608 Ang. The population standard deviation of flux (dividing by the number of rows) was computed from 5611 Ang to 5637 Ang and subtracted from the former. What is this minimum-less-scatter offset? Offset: 43.4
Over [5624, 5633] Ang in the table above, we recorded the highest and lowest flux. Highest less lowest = 4.4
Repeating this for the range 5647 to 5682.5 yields 16.4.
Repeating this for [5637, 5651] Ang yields 17.4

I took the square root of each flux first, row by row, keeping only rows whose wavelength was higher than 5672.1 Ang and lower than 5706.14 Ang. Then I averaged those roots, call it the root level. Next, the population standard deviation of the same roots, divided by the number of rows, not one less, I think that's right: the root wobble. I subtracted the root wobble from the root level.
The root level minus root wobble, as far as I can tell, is 7.09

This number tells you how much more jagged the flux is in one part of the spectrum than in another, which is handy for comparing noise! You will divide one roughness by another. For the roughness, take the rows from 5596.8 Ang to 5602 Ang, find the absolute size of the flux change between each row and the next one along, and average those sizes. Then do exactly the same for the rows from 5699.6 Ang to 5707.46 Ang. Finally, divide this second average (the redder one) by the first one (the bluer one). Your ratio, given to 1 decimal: 1.1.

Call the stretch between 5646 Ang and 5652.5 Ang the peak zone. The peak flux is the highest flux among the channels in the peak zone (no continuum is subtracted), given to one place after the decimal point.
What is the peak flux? 62.5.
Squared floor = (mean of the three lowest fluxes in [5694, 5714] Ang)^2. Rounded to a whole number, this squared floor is 2250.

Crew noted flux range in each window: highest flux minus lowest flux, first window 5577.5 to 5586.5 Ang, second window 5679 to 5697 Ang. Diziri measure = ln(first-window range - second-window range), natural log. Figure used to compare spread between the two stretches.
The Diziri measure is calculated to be 1.9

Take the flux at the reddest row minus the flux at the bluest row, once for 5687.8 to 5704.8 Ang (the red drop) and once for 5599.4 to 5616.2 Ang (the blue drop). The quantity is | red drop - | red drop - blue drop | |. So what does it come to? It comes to 4.1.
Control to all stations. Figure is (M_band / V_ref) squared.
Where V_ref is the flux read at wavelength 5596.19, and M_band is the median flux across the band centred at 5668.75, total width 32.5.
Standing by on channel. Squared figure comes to 0.97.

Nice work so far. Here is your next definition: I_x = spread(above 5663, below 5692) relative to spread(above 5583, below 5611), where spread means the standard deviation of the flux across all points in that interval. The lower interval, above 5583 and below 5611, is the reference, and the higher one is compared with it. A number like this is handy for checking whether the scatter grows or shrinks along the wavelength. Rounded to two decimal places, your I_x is 0.98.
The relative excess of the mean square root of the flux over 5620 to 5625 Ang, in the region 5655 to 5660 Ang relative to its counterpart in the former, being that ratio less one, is 0.031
